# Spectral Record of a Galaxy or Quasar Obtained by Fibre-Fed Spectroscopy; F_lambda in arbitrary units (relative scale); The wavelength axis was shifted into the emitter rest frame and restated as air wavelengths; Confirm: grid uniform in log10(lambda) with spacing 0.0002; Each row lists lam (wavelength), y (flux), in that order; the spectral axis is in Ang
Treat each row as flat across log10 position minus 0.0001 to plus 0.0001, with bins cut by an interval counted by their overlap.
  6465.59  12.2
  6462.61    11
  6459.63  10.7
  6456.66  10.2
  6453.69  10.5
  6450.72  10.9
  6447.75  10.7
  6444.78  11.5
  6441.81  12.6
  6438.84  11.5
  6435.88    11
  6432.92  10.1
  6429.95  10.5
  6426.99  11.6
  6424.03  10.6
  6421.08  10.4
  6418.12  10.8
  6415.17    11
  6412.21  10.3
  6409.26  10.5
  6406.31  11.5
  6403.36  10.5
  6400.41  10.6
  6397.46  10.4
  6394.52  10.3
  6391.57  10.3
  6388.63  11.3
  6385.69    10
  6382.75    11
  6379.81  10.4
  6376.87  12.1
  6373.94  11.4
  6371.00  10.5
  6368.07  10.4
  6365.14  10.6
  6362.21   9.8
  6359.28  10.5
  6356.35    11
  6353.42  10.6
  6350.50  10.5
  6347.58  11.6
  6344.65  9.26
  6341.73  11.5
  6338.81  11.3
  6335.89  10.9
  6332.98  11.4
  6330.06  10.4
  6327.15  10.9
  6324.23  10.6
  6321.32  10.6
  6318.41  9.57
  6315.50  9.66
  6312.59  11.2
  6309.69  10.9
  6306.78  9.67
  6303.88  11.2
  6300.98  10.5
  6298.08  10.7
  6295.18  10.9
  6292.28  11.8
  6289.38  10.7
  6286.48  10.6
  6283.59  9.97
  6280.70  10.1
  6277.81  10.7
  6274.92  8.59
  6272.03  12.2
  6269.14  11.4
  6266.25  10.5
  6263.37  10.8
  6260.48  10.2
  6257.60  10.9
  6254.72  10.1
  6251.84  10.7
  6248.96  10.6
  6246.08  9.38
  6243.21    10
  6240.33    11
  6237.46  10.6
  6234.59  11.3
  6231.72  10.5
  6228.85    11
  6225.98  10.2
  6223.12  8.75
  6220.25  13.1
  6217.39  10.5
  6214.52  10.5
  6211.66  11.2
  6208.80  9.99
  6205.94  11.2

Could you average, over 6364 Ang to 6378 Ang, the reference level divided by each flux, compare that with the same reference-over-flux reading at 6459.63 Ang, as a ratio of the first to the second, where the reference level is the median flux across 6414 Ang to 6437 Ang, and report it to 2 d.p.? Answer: 0.98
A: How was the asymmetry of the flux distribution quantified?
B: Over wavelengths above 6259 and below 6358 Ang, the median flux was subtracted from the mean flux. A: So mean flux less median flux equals -0.04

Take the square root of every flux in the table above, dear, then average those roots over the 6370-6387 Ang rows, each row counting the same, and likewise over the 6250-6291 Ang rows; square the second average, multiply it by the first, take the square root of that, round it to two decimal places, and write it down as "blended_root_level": 5.89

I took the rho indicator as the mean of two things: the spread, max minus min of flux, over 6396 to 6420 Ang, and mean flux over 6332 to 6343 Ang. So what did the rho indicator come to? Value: 6.24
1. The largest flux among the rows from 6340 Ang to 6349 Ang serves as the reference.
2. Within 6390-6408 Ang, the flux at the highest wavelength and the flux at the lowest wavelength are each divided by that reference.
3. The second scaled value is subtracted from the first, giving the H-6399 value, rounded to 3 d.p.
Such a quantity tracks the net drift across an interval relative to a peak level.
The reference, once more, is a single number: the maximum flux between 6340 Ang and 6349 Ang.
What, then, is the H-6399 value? 0.103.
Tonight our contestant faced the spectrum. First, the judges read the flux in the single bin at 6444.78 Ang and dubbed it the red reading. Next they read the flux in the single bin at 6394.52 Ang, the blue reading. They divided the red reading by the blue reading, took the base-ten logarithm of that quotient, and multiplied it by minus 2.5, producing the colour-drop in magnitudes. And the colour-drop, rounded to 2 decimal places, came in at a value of -0.12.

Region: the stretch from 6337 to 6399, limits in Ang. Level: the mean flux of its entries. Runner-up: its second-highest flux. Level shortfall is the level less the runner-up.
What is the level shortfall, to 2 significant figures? -0.90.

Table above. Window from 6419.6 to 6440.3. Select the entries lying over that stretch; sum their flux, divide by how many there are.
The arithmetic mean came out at 10.8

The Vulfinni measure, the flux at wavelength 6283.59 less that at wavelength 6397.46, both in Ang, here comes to -0.43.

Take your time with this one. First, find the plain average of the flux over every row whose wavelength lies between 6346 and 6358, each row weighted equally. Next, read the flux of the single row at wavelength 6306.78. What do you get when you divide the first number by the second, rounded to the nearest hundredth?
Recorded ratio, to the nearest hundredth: 1.13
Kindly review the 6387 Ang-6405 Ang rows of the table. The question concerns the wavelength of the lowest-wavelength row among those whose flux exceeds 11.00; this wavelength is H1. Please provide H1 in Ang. 6388.63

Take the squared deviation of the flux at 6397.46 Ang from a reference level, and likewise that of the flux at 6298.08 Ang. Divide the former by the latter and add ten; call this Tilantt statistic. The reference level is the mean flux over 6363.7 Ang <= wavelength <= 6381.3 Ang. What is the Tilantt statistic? 16.2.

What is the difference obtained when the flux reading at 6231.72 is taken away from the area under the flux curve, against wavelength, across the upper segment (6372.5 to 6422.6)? 528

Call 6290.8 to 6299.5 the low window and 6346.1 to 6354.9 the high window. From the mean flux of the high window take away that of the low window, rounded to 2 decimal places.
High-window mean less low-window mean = -0.23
